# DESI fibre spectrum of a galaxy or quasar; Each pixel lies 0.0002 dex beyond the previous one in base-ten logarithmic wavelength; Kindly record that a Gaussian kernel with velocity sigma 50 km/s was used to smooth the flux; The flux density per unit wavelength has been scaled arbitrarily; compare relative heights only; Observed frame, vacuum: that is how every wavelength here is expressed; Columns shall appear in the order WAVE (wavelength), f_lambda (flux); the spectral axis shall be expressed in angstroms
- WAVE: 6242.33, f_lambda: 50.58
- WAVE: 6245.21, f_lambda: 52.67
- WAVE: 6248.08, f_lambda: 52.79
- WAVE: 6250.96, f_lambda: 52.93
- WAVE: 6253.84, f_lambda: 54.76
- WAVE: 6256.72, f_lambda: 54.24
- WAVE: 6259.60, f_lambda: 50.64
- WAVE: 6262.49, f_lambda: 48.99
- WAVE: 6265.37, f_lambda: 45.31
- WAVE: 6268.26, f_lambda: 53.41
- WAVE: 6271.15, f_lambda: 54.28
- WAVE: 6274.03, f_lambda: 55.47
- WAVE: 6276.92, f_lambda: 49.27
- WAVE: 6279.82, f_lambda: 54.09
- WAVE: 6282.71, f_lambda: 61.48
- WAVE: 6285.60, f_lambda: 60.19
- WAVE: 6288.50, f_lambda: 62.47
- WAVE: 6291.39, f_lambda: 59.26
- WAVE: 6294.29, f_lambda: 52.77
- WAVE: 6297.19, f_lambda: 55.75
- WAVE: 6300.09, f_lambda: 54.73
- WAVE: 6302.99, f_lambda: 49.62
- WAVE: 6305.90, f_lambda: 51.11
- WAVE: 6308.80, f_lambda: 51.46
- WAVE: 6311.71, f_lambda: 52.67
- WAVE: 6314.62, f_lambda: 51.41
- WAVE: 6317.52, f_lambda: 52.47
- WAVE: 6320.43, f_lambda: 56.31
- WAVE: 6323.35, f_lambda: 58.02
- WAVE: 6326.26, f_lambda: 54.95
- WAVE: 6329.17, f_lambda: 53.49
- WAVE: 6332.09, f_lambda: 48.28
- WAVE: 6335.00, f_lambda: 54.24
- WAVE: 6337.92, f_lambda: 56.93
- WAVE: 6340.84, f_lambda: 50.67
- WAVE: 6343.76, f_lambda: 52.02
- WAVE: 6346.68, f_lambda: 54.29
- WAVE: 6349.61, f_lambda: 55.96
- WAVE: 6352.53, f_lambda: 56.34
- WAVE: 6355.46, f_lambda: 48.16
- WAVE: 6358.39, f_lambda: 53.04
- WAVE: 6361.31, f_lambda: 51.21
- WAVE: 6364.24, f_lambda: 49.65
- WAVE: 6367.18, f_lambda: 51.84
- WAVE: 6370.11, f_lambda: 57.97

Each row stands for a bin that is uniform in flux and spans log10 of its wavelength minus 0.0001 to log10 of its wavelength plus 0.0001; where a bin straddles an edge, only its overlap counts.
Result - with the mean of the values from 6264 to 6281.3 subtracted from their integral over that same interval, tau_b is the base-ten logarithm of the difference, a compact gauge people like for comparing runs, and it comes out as 2.93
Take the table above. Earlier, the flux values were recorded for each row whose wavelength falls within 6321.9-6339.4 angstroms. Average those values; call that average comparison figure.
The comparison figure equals 54.3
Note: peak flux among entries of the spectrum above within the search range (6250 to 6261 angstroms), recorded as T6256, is 54.76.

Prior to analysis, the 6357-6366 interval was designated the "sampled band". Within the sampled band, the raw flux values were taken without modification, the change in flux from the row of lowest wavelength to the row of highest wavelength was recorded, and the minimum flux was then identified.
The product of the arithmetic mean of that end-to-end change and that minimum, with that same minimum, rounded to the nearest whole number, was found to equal 1148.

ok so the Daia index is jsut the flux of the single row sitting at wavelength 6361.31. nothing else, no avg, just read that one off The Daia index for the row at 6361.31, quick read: 51.21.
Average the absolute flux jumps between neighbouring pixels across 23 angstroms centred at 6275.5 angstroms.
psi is 4.3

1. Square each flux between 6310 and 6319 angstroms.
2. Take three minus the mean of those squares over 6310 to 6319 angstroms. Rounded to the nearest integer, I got -2720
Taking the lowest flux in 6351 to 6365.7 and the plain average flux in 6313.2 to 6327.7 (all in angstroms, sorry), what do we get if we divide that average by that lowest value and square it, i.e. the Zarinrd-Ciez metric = 1.29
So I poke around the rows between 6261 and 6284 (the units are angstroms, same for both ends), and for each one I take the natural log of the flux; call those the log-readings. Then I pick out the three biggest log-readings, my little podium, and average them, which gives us 4.04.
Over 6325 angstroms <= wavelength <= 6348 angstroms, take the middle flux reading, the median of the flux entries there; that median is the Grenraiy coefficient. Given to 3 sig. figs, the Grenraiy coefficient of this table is 53.9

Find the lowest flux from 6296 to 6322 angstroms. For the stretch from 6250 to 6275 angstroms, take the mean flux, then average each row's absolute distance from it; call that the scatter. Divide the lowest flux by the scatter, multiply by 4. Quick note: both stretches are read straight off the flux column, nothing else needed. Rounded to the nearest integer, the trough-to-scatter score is 76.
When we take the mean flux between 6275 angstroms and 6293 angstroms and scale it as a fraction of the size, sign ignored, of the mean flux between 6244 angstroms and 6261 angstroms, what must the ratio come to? 1.09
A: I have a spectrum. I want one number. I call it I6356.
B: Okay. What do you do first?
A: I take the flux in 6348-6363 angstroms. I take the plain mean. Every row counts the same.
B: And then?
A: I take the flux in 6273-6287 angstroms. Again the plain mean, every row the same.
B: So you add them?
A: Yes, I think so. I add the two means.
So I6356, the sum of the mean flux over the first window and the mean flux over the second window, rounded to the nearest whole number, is 109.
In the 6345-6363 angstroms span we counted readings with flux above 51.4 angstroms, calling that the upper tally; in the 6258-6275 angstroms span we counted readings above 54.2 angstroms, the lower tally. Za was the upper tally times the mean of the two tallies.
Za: 12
